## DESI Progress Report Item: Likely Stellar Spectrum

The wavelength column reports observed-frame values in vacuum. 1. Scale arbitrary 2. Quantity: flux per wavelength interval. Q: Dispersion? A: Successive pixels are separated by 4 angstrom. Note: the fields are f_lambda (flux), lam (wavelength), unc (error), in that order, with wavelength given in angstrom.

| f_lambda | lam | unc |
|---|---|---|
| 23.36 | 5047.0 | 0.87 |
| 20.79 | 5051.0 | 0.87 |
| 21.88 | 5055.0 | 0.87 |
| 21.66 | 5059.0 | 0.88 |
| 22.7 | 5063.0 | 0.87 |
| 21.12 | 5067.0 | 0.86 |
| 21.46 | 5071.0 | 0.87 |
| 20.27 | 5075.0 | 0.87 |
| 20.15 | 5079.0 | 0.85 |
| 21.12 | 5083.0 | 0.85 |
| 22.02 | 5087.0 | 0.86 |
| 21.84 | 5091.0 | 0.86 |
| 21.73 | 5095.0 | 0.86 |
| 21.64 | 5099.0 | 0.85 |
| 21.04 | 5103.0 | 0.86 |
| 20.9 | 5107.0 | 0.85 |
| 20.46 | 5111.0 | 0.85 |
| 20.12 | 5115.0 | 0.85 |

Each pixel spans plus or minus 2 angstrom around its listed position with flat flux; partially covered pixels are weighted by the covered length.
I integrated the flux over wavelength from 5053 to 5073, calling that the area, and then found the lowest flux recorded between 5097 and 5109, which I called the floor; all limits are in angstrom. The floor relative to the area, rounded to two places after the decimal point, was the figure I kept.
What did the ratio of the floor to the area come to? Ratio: 0.05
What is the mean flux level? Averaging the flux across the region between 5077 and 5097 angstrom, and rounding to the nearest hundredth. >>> 21.37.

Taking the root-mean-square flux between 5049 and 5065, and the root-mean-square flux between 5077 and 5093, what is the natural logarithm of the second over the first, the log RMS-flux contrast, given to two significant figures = -0.022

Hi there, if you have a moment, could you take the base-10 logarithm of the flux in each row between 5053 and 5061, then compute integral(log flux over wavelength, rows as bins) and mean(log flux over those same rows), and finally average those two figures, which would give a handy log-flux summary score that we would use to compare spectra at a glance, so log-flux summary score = 6.02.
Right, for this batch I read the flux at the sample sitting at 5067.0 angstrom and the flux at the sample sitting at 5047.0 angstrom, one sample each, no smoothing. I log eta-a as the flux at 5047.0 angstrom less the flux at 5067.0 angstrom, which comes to 2.2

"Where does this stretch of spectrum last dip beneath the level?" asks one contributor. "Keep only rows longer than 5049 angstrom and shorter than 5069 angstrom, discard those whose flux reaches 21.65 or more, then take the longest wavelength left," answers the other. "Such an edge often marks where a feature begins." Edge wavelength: 5067.0 angstrom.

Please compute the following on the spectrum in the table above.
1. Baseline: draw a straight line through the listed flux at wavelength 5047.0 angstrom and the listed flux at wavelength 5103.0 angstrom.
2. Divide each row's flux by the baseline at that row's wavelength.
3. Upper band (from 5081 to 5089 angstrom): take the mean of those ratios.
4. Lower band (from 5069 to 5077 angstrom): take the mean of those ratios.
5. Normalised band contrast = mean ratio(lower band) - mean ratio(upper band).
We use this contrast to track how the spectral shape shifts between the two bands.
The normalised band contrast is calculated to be -0.05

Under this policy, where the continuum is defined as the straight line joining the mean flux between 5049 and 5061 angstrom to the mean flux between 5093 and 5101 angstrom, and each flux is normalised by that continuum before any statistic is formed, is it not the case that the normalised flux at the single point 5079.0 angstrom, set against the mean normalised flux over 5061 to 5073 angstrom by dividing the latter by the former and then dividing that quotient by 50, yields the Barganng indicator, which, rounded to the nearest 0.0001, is 0.0217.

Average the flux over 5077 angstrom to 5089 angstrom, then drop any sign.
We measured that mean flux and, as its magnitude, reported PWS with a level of 21.1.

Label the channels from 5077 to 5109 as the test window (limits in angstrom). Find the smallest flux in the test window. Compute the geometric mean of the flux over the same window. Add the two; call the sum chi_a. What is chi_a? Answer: 41.4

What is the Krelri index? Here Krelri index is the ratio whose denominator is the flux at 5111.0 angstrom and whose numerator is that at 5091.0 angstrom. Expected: 1.07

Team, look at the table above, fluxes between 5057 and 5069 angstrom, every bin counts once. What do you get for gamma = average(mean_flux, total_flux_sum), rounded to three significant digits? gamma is 43.7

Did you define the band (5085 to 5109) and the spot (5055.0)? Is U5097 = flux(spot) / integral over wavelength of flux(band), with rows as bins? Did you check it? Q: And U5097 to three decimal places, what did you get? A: 0.042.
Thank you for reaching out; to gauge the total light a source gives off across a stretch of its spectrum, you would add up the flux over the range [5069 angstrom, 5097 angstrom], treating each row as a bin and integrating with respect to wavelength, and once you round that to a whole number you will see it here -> 594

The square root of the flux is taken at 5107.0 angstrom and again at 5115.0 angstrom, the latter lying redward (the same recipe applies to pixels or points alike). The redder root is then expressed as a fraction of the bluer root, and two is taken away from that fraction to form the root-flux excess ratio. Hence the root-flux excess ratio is -1.02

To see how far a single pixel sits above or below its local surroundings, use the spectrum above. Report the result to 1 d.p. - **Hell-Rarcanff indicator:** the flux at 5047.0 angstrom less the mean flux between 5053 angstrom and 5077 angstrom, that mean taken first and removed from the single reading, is 1.8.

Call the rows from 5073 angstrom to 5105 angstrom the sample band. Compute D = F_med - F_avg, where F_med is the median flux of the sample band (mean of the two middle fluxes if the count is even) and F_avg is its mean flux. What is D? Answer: 0.15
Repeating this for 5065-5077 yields 0.17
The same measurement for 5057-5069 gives -0.17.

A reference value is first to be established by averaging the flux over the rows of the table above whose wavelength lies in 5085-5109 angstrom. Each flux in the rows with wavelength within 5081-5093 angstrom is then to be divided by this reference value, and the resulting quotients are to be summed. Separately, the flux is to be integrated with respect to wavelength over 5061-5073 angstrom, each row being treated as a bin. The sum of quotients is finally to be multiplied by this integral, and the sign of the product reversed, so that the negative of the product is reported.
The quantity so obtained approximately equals -788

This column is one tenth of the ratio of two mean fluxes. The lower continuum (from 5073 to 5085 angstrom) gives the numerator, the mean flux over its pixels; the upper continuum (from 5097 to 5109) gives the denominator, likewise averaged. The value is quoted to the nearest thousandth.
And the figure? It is 0.097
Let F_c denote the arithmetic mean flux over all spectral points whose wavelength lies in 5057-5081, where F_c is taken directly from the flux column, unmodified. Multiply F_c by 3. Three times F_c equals 63.7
